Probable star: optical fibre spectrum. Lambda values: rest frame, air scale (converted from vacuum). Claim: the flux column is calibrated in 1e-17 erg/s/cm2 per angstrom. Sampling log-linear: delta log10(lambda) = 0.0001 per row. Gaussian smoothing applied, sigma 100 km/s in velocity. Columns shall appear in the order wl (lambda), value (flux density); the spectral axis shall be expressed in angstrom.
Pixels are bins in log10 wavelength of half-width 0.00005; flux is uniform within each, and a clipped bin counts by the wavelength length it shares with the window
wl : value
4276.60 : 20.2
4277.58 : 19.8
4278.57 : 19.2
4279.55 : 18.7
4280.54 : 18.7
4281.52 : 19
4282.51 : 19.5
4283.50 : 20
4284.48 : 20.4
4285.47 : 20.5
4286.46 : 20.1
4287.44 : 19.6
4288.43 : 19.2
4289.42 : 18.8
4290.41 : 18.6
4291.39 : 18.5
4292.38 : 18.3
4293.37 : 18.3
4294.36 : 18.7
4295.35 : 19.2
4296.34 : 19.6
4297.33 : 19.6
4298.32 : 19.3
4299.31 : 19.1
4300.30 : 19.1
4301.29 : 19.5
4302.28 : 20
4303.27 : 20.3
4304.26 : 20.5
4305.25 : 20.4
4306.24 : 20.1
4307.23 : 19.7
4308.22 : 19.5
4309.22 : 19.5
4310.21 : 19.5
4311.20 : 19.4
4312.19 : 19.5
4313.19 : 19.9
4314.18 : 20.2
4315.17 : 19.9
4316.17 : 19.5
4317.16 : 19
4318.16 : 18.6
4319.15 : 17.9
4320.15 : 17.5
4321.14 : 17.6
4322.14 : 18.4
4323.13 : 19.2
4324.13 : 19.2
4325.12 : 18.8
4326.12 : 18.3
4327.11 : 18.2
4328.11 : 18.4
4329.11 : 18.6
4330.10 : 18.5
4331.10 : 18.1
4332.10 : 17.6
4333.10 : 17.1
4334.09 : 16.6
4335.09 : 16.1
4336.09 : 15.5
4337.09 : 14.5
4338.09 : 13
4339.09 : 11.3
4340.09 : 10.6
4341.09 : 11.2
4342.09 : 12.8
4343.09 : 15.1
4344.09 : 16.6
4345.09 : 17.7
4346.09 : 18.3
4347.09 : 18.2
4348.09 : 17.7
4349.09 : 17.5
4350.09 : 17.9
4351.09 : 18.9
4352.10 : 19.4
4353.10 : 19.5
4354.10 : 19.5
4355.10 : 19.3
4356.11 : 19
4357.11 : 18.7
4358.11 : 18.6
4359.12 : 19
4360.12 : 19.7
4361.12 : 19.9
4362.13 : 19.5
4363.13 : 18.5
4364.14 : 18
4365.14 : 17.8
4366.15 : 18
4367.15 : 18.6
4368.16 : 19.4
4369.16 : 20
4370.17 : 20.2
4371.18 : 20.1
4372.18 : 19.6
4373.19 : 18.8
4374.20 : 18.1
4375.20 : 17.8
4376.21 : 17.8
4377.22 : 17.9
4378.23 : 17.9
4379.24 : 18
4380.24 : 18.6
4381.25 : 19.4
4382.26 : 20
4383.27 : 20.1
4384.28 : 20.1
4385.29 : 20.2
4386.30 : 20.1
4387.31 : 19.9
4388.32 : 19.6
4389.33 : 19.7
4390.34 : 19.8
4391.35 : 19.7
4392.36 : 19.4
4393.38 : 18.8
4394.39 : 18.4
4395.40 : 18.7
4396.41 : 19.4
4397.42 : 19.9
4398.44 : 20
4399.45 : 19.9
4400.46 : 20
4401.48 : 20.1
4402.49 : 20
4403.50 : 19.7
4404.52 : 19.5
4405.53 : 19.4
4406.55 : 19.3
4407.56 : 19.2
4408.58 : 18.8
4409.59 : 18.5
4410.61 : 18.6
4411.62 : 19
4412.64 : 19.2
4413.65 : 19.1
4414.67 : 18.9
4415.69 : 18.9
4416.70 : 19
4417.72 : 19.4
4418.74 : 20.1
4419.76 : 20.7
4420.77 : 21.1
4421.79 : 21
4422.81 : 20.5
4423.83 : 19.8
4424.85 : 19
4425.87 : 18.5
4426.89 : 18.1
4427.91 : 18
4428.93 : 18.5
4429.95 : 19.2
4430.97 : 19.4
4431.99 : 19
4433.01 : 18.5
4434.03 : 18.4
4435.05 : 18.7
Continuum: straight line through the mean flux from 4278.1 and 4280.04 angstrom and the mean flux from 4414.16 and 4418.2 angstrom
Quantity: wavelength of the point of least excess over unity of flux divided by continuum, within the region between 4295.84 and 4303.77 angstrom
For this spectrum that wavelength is 4300.30 angstrom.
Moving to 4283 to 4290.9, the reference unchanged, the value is 4290.41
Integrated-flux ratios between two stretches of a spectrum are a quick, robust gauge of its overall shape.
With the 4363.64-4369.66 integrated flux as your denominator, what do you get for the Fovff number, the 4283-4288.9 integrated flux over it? 1.05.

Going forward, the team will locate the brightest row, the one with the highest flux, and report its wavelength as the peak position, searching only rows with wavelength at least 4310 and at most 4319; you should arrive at 4314.18 angstrom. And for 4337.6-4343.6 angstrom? 4343.09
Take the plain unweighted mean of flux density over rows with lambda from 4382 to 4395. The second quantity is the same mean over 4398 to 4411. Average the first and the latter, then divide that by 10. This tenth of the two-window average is 1.96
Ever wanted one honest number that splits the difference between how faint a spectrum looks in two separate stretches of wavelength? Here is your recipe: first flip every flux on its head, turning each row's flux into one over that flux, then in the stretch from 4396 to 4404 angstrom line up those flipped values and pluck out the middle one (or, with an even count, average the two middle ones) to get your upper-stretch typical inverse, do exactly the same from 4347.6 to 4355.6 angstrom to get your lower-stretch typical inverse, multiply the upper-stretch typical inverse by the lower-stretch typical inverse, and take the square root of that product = 0.0512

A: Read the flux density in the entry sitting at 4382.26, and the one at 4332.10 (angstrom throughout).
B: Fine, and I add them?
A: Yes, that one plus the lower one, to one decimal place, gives 37.6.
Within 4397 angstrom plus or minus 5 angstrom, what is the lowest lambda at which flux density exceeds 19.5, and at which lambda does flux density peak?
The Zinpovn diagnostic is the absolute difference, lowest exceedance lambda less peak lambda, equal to 4.1 angstrom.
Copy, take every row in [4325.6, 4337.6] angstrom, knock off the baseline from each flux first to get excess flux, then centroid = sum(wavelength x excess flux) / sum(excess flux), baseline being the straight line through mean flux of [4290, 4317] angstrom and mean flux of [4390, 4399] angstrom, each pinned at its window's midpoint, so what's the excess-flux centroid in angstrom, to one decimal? 4333.5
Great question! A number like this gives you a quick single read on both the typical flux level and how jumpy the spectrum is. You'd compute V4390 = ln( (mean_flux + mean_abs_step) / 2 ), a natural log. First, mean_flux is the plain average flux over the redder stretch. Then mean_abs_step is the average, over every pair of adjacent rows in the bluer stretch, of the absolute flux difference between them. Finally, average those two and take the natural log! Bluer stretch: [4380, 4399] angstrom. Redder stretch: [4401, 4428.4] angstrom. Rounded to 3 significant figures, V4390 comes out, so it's 2.29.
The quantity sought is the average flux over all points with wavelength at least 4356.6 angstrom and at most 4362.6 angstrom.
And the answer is 19.2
